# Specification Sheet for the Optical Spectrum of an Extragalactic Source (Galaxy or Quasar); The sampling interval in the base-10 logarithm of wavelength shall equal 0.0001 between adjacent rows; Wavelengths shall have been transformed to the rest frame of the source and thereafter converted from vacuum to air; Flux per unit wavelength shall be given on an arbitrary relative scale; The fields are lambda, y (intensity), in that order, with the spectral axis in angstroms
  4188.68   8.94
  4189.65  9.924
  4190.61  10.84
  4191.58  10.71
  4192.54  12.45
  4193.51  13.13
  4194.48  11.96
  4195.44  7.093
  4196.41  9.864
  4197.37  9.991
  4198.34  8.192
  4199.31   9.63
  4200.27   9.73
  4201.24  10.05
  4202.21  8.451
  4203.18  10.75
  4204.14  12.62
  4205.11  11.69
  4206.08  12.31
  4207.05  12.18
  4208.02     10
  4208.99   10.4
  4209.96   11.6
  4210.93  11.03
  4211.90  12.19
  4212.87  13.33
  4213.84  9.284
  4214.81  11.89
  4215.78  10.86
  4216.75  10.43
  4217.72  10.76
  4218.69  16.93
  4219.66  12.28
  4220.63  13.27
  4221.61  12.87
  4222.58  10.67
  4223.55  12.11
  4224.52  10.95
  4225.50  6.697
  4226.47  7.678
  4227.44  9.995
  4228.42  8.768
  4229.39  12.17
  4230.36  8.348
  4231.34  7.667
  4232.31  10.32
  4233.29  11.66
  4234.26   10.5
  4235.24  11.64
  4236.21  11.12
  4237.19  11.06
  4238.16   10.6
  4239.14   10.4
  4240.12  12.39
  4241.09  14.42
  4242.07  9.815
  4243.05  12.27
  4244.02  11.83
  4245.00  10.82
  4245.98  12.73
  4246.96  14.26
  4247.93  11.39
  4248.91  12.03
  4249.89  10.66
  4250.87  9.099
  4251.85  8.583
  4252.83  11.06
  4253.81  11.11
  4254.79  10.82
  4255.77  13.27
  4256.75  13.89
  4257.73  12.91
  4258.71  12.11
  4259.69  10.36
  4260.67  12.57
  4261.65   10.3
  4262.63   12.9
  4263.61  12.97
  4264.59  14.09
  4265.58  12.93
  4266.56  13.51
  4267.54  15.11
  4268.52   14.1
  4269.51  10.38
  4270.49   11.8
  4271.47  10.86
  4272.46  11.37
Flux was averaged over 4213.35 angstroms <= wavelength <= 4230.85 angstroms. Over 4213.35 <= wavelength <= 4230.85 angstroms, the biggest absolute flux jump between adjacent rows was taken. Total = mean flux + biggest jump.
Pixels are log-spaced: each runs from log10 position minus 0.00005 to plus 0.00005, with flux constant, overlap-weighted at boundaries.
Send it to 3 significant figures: 17.1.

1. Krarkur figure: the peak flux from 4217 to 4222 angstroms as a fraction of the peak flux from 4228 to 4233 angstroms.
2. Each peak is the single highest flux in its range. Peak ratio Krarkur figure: 1.4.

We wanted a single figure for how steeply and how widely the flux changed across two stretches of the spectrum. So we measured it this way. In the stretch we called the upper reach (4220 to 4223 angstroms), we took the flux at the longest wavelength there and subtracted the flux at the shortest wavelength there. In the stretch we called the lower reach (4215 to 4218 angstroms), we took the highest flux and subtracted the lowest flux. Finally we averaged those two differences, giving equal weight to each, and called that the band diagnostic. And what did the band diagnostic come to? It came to -1.1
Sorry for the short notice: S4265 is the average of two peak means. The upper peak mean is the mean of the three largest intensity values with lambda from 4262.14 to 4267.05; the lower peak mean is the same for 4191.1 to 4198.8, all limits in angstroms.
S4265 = 13.0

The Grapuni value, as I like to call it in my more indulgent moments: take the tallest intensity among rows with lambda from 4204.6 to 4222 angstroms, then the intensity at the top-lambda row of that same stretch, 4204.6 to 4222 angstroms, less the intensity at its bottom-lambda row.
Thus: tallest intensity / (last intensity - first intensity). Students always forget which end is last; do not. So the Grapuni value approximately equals 14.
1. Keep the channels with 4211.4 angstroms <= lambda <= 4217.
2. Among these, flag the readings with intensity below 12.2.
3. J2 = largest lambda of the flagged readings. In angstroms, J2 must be 4216.75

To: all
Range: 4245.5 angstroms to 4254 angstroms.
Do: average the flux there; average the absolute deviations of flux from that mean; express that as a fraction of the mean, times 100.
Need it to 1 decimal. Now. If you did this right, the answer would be 11.0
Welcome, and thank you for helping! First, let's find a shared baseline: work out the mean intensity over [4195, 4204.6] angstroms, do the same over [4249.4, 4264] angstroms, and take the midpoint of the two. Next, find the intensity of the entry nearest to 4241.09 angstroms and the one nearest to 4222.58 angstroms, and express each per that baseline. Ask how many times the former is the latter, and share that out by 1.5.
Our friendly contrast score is 0.90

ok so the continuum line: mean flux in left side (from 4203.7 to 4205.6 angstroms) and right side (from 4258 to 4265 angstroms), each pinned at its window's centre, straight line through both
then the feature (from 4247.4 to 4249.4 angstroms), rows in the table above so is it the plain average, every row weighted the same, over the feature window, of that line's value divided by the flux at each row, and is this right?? 1.04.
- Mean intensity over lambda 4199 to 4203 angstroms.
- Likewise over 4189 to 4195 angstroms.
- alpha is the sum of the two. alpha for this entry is 21.0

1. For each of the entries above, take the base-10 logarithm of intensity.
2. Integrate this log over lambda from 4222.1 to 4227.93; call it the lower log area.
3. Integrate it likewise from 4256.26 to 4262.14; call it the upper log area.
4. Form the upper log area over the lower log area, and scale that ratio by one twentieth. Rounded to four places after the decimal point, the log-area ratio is 0.0556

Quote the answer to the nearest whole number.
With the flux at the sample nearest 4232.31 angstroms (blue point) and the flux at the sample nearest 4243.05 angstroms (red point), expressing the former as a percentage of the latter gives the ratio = 84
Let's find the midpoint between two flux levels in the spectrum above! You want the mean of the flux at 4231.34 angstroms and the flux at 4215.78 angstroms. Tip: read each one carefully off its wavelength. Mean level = 9.3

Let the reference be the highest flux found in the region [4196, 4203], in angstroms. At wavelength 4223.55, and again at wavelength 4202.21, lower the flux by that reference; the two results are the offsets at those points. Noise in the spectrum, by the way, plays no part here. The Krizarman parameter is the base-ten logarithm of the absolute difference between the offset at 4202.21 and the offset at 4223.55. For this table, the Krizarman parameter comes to 0.6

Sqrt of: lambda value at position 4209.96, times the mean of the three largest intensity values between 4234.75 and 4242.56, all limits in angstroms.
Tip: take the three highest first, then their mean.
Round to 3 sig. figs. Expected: 12.2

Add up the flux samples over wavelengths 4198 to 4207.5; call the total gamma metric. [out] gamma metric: 106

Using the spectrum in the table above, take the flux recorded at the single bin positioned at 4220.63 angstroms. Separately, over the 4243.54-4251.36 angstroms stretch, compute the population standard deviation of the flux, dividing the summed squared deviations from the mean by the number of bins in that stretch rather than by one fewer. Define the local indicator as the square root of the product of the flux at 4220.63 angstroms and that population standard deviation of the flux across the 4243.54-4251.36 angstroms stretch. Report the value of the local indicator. 4.4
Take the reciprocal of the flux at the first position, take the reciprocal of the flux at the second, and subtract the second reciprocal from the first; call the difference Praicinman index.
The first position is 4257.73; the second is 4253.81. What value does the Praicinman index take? -0.013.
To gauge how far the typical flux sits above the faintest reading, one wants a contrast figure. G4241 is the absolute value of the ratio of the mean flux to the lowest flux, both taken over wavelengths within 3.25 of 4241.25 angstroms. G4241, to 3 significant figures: 1.19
